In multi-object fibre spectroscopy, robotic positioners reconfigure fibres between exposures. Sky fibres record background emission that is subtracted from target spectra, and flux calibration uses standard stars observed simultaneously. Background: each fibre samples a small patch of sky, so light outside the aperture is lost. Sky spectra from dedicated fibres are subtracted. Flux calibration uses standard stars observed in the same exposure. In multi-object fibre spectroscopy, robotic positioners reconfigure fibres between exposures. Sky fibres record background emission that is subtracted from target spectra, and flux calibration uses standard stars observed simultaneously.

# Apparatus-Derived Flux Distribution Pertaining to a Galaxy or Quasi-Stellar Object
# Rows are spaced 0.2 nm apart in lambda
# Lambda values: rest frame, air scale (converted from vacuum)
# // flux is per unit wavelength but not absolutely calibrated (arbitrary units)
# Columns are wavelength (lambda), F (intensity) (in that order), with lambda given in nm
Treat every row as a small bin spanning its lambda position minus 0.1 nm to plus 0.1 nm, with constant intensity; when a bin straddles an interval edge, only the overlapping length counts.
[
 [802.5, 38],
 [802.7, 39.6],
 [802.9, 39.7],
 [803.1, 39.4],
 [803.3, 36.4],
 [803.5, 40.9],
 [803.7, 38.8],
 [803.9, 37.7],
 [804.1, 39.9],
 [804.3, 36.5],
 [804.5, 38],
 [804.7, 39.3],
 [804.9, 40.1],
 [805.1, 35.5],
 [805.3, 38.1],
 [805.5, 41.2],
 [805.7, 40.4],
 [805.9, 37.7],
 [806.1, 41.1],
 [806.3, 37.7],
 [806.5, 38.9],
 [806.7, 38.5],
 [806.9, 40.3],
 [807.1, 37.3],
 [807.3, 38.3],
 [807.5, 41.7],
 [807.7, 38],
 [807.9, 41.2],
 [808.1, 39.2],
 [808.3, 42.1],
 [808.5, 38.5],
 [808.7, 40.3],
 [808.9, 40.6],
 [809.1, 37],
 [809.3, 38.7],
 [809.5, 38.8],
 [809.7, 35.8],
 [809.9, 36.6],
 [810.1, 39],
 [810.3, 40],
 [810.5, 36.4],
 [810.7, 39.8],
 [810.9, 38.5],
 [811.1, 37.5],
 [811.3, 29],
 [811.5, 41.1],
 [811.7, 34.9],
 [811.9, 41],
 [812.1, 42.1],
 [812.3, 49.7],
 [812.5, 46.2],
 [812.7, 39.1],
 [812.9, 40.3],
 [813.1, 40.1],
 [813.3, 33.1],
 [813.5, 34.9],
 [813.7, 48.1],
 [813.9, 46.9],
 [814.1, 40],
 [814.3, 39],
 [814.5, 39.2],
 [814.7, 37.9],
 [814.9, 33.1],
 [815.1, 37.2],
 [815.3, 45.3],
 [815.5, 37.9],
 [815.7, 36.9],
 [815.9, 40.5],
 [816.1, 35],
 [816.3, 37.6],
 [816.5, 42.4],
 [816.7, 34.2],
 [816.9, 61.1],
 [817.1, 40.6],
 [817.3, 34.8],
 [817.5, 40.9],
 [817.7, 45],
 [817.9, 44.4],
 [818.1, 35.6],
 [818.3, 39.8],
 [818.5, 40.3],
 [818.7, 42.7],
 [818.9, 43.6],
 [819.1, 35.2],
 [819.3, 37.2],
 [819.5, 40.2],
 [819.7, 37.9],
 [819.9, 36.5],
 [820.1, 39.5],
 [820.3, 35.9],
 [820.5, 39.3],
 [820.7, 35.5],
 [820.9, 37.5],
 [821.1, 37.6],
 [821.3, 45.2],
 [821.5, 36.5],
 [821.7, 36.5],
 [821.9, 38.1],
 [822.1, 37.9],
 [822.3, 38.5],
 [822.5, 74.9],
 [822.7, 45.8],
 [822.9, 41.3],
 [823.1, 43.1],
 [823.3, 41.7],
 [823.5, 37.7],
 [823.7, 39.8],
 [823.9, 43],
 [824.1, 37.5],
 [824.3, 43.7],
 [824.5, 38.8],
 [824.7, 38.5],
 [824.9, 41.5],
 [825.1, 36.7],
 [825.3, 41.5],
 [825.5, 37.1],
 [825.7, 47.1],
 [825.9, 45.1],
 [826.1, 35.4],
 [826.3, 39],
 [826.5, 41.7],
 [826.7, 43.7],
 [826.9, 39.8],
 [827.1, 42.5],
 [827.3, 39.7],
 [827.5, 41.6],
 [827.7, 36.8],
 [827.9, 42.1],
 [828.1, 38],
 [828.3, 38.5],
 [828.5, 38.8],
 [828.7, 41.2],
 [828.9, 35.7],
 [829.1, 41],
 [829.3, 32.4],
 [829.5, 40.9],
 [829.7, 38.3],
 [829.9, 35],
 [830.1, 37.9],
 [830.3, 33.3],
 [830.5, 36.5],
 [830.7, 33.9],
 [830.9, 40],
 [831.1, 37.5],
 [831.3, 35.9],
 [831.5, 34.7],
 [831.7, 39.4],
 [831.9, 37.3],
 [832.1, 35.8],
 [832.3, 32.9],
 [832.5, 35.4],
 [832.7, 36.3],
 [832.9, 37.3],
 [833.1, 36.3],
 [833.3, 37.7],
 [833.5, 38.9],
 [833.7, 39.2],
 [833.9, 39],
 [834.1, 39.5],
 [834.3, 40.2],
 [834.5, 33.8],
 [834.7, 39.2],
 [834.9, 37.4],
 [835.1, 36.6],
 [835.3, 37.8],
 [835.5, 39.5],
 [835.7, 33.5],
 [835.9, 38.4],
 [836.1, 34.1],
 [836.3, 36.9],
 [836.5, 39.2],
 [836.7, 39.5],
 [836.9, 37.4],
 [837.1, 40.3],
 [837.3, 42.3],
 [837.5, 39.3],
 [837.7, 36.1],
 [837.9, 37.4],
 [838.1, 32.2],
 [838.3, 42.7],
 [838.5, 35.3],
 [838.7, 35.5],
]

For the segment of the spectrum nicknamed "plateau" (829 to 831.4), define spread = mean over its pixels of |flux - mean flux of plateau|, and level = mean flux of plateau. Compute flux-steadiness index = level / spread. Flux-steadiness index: 15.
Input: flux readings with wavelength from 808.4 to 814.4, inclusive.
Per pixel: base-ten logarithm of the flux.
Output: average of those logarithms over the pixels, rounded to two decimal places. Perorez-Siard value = 1.59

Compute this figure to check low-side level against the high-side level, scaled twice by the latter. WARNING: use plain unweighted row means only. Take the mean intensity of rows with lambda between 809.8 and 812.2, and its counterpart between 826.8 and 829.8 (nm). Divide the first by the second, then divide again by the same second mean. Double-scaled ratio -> 0.0248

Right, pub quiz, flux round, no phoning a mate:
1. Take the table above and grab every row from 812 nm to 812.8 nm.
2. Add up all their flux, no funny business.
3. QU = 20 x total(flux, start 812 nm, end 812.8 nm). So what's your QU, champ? 3542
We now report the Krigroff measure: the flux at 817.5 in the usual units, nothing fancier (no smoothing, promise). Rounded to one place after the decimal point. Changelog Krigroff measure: 40.9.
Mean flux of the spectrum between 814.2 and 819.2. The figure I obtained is 40.0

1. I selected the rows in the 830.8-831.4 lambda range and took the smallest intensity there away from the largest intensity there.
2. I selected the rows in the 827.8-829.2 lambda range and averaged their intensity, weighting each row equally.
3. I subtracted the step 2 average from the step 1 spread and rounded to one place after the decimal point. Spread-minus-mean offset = -35.2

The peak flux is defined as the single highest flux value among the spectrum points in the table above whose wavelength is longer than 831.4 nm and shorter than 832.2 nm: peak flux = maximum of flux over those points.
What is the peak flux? 39.4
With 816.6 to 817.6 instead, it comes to 61.1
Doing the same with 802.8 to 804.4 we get 40.9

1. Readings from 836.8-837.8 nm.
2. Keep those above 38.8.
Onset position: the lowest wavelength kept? 837.1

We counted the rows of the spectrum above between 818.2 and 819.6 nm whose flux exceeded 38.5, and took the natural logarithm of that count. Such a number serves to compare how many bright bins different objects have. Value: 1.61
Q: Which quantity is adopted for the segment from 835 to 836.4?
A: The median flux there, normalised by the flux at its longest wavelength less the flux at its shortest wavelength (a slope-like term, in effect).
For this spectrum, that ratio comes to 123.0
